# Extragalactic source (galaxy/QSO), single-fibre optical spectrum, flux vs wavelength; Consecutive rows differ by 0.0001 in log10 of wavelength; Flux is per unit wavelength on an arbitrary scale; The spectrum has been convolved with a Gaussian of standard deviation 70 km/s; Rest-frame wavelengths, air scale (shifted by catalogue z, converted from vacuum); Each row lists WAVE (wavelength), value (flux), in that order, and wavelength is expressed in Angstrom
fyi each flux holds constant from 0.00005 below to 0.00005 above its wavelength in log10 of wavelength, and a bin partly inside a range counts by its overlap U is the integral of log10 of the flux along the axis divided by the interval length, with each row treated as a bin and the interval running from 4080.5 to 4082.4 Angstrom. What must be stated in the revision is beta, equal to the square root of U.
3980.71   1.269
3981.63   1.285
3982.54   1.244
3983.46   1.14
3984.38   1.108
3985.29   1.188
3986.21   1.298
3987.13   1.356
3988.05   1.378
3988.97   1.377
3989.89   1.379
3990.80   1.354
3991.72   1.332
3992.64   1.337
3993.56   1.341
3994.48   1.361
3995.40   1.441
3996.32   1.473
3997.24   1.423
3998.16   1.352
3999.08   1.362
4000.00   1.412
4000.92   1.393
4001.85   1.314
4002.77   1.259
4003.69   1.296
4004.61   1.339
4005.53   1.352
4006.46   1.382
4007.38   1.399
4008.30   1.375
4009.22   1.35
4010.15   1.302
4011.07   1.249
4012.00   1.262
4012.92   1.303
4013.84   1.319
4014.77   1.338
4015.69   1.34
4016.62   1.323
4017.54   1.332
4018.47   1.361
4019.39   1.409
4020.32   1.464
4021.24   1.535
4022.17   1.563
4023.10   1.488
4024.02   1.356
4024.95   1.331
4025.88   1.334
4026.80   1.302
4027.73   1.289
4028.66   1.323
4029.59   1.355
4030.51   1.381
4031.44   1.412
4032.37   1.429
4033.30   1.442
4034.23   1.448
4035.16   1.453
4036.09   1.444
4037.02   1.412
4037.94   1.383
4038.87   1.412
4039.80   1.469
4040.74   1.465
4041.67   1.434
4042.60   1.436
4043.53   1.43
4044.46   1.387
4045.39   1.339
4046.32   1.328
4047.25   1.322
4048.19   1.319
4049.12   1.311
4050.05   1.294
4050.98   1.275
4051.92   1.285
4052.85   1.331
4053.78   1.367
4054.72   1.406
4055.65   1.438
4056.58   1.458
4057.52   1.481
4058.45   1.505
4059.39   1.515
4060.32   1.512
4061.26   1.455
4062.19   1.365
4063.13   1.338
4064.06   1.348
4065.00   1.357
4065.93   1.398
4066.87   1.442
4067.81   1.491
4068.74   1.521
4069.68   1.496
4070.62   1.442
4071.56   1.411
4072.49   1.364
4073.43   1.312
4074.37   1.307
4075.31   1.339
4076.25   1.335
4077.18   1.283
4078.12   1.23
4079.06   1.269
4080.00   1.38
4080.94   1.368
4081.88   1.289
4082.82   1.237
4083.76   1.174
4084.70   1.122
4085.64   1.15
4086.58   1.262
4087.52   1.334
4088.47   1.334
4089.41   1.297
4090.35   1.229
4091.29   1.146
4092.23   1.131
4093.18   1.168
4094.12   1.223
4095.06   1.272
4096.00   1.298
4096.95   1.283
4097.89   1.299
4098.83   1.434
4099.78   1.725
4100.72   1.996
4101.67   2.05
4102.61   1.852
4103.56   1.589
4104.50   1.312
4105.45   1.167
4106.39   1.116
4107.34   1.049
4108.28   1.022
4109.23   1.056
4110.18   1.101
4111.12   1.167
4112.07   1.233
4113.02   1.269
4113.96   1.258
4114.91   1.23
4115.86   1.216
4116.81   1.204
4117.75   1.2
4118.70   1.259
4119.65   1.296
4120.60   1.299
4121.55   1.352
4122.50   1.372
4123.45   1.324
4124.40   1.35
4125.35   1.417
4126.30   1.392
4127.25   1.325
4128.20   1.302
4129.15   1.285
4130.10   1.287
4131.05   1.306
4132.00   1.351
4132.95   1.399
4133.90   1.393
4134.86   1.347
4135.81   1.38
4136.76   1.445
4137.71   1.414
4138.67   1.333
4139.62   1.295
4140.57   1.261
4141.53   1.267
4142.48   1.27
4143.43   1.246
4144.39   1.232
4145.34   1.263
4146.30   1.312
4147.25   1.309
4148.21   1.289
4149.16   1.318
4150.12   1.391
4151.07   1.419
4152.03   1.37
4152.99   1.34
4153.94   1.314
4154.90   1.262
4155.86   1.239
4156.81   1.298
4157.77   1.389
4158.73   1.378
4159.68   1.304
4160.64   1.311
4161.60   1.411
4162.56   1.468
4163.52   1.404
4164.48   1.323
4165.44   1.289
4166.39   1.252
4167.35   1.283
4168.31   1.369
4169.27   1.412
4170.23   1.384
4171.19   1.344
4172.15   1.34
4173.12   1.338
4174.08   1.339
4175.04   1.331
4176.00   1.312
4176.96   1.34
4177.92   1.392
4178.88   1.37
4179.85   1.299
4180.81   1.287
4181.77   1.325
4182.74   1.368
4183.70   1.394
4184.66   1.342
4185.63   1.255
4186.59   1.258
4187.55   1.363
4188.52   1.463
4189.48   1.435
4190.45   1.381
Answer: 0.349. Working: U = 0.122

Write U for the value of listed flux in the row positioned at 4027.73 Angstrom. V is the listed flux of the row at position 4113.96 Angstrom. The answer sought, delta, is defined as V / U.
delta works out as 0.98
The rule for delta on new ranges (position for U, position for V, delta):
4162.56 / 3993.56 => 0.91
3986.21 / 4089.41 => 1.00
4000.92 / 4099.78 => 1.24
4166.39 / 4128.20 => 1.04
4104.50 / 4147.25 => 1.00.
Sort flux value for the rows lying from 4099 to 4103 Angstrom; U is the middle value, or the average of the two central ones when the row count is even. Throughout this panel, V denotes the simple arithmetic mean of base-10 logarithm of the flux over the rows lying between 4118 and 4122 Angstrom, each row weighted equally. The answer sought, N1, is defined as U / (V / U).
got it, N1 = 32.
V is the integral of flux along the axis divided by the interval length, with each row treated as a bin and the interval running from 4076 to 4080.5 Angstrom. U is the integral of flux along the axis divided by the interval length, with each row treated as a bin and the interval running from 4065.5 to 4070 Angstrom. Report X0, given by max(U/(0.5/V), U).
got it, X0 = 3.8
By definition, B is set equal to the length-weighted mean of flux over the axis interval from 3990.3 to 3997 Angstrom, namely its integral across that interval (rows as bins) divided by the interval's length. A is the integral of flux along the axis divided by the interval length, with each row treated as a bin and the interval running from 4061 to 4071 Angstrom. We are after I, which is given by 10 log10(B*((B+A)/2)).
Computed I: 2.9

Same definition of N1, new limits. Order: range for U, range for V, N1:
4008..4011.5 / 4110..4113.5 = 23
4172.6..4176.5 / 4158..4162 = 14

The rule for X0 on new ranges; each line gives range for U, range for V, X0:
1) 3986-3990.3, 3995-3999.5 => 3.8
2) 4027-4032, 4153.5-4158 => 3.5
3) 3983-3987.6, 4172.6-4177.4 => 3.2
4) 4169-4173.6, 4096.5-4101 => 4.2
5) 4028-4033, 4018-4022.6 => 4.0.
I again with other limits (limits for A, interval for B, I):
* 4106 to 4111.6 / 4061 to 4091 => 2.1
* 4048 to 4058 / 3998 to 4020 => 2.6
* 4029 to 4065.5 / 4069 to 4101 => 2.5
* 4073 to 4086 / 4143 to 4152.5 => 2.3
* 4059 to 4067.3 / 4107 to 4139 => 2.4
